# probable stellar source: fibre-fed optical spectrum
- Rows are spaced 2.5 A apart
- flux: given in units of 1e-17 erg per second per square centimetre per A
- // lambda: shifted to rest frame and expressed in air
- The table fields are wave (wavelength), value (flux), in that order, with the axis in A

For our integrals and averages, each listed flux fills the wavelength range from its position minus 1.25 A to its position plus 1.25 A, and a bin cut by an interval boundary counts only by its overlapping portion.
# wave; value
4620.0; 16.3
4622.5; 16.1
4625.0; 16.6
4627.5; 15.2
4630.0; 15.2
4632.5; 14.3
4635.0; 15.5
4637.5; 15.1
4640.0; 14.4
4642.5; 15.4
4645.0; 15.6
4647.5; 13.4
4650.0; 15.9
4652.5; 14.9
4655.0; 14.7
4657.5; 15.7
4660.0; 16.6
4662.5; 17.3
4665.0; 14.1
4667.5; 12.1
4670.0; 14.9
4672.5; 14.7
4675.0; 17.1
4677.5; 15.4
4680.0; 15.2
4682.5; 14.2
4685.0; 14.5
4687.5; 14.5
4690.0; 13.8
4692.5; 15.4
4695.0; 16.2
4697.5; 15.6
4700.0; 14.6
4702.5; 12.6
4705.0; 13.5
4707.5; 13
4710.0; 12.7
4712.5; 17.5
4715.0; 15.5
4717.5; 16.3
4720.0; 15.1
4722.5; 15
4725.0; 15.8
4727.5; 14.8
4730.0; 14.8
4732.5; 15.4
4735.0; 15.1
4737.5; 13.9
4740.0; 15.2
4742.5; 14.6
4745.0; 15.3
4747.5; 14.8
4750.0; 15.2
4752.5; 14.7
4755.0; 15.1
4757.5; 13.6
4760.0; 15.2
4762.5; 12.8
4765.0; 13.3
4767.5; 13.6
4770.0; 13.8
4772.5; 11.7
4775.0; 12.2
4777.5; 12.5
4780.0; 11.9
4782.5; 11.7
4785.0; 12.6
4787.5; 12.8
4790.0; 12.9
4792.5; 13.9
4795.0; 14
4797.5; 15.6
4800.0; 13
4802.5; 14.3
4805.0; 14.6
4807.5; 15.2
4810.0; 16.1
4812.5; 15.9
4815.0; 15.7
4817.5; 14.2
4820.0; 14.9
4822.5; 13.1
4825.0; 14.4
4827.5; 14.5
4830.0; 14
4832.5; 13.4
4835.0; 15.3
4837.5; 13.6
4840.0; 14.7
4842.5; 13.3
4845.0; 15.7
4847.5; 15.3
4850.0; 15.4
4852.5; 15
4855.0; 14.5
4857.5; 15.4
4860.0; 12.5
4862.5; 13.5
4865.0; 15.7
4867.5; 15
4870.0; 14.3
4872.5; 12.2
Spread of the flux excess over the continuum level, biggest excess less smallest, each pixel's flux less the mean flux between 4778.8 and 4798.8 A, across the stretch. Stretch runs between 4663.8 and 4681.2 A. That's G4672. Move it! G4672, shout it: 5.0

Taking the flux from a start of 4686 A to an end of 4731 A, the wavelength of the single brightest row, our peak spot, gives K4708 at 4712.5 A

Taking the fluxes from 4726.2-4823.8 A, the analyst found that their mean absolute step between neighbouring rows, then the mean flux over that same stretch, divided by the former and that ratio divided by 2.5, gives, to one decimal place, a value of 7.0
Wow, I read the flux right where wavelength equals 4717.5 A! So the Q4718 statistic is 16.3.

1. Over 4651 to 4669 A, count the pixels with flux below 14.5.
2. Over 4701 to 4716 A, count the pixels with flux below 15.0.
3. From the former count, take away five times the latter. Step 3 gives -18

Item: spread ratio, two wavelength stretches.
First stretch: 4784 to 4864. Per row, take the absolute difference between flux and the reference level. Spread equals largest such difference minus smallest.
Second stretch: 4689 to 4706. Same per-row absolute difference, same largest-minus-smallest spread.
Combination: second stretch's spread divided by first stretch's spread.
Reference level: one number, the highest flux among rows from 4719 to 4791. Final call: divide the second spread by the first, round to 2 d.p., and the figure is 0.94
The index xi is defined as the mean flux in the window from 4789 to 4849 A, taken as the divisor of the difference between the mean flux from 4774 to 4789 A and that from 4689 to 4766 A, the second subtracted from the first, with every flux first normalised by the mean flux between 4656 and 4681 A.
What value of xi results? -0.168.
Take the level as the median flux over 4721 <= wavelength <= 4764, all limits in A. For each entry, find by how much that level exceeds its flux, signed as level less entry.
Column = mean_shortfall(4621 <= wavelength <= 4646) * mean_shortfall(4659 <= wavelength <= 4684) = 0.05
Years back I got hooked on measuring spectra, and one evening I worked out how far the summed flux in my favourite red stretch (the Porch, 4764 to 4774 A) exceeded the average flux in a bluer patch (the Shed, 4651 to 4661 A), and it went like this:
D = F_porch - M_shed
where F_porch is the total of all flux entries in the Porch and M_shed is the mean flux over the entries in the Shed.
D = 36.9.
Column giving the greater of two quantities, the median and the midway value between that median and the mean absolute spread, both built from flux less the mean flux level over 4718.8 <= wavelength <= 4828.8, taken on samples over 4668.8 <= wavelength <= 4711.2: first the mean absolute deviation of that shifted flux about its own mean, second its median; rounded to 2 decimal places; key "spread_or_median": 0.66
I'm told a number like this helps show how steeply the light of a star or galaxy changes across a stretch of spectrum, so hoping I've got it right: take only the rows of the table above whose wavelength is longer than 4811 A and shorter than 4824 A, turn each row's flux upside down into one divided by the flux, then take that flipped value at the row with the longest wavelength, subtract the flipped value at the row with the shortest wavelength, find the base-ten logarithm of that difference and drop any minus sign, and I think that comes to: 1.87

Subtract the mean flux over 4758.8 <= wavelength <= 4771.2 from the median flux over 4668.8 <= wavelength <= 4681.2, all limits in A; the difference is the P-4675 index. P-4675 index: 1.5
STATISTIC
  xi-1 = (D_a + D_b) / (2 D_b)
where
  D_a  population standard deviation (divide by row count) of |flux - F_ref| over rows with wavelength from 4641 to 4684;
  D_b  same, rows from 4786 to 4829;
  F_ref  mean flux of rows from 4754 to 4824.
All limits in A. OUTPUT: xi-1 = 1.22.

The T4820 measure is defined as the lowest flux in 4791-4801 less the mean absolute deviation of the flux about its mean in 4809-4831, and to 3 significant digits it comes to 12.2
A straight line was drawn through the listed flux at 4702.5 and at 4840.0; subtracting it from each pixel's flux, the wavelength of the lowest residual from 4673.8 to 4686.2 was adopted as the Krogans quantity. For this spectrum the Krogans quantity 4682.5 A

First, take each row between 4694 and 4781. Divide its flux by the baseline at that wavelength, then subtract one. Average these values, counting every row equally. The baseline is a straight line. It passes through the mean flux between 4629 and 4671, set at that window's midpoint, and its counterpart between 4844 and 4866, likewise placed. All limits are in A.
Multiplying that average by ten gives -0.36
